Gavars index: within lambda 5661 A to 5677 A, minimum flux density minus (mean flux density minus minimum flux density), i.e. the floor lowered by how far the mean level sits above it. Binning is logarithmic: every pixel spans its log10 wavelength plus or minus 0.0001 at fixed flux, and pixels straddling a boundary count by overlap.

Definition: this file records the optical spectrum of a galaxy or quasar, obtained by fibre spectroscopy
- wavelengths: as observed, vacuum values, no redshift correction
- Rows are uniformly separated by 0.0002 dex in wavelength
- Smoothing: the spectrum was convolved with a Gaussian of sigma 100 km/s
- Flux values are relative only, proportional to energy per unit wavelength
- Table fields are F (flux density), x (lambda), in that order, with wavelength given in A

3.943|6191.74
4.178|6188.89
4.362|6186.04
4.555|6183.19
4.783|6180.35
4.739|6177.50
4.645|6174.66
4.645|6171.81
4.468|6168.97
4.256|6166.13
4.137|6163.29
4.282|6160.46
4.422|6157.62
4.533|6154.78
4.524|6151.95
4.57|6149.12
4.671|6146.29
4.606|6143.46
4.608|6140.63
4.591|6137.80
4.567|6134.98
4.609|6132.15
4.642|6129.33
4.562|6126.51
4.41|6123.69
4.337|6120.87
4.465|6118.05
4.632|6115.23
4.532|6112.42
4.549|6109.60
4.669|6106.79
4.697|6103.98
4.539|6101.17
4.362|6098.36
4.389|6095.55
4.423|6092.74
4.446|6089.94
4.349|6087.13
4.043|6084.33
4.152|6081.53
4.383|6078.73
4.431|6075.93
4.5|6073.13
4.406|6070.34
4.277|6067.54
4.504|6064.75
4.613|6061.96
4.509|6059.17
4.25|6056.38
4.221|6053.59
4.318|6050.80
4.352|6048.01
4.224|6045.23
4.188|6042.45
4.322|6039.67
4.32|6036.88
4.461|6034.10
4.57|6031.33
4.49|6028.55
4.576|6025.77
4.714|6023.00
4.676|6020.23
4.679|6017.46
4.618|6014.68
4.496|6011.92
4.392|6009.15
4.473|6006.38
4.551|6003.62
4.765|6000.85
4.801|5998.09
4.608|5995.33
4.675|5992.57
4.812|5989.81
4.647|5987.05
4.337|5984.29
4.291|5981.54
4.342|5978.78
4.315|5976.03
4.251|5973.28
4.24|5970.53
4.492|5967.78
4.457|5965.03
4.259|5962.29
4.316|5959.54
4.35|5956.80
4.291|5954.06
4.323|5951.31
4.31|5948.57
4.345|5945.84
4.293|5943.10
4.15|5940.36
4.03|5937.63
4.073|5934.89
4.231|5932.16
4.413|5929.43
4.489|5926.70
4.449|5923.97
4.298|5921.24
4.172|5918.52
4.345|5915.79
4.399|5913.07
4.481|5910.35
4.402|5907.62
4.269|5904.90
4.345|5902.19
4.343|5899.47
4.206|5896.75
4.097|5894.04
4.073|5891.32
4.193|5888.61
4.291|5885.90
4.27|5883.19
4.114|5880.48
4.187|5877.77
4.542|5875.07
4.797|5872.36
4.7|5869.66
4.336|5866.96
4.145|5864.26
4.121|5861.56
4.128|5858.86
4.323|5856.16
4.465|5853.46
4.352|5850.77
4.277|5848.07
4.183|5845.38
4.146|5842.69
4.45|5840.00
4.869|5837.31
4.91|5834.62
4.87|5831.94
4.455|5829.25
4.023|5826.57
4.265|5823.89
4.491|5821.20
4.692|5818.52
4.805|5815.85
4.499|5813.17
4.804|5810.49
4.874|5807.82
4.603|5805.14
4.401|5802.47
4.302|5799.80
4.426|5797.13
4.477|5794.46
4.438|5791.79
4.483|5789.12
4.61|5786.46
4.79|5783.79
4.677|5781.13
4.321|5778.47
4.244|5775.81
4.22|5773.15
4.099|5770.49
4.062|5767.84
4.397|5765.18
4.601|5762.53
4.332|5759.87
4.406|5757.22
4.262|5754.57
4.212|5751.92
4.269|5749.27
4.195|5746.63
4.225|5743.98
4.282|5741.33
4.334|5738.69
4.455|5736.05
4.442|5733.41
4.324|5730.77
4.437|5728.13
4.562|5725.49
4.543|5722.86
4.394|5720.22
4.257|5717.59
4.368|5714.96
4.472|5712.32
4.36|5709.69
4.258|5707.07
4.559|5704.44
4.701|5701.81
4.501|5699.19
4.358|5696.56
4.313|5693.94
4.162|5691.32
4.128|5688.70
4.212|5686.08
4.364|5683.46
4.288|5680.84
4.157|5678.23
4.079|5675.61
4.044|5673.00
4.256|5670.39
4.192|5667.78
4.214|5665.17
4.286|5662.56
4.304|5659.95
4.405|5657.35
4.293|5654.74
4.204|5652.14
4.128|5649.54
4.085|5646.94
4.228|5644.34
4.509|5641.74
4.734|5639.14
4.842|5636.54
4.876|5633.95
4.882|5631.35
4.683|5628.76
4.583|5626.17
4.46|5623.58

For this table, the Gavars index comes 3.9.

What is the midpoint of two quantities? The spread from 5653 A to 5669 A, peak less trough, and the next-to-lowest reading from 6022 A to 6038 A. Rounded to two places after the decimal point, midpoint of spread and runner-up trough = 2.34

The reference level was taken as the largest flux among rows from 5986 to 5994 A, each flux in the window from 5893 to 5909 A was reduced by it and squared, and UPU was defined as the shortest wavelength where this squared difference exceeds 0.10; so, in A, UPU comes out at 5894.04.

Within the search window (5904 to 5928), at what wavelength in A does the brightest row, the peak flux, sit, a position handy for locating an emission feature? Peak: 5926.70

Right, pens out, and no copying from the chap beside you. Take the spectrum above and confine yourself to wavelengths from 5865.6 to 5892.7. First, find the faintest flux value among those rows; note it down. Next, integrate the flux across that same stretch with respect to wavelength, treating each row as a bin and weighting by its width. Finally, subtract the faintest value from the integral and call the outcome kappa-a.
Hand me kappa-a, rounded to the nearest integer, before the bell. 114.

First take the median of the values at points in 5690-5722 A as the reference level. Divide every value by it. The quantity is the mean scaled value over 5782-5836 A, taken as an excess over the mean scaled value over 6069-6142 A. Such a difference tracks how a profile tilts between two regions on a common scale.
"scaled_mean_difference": 0.020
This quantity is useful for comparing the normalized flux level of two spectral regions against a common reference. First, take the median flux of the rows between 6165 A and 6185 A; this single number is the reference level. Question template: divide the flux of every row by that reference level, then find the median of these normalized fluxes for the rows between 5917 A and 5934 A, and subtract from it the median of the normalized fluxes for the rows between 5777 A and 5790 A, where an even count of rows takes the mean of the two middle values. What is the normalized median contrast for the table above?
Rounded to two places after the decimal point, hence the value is -0.05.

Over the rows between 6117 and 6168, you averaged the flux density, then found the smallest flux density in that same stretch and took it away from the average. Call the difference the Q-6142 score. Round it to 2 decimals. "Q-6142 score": 0.35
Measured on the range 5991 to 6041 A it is 0.25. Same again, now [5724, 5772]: 0.27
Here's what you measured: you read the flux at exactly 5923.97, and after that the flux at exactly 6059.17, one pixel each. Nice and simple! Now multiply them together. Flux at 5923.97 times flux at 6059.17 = 20.1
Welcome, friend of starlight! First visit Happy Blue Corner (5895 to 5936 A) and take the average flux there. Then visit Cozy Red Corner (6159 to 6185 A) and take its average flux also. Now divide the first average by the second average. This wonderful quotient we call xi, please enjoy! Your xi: 0.96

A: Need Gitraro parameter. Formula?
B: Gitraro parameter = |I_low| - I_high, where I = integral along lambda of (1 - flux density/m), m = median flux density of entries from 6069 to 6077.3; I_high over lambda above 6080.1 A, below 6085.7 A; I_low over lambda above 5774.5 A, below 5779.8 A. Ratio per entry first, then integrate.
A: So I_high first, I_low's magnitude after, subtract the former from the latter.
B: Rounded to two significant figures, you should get -0.24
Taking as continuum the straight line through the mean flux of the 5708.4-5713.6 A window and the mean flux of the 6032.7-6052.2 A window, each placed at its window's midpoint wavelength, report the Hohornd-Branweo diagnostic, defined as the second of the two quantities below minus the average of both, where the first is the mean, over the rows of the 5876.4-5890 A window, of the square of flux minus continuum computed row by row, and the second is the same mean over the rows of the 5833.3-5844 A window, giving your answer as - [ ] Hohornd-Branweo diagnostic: 0.06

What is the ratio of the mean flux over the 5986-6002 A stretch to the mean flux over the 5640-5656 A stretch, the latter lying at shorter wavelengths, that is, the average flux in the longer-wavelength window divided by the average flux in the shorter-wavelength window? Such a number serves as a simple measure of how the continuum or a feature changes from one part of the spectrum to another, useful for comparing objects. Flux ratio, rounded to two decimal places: 1.11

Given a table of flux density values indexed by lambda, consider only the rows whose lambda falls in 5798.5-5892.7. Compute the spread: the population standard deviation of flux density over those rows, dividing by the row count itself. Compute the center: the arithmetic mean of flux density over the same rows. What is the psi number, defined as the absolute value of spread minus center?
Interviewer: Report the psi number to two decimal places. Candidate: 4.16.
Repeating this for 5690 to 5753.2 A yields 4.24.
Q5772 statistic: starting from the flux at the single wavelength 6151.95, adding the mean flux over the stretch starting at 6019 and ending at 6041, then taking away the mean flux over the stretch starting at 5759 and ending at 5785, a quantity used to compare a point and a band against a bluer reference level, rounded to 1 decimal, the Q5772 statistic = 4.7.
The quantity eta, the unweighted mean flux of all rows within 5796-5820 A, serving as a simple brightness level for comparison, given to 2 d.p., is 4.60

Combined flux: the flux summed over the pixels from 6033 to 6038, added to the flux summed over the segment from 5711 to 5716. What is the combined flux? 17.6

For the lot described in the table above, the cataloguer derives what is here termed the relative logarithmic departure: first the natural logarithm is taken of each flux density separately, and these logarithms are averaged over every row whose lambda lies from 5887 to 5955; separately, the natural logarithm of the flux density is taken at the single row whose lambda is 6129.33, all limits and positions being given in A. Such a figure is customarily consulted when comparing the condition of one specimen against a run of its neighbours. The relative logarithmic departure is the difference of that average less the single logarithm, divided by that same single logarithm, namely -0.053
